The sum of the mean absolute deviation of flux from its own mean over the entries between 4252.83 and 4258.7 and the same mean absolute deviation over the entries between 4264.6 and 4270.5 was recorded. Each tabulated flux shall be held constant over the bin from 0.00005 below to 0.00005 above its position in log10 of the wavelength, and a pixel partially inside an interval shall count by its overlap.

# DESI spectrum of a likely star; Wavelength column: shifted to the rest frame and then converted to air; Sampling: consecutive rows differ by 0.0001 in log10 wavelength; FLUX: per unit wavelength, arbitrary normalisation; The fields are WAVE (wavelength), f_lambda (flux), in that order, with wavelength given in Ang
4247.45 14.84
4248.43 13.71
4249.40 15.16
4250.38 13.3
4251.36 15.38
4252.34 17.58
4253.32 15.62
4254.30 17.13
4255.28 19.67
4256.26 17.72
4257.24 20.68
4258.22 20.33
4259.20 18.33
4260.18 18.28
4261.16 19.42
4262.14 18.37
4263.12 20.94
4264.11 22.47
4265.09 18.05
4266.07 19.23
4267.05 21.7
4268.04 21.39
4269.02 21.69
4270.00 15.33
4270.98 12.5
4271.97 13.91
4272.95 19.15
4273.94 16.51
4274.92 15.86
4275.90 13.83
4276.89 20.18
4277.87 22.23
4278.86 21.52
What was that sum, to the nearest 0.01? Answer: 3.73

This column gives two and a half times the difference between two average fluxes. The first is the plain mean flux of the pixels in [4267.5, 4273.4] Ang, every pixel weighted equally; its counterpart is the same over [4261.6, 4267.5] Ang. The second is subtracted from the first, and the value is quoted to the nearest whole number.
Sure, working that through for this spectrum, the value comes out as -7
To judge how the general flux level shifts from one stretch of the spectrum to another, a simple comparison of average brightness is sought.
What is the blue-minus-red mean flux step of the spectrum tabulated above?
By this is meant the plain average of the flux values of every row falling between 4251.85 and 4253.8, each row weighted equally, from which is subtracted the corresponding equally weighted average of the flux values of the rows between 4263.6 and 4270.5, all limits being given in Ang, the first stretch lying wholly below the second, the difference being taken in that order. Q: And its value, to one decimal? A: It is -3.4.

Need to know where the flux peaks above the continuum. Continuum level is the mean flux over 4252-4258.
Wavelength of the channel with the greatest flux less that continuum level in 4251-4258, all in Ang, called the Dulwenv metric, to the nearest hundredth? 4257.24 Ang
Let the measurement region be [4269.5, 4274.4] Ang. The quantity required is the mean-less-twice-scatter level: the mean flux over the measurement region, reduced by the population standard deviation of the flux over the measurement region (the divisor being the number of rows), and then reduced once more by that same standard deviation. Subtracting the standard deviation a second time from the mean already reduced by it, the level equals 11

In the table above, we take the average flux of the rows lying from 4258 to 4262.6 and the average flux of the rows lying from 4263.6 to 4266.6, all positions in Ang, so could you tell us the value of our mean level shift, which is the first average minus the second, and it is -1.0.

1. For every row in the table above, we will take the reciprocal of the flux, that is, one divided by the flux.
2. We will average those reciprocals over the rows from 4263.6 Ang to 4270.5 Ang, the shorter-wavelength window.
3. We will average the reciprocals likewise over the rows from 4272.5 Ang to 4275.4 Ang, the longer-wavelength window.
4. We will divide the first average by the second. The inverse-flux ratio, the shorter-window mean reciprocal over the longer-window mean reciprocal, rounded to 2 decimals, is 0.87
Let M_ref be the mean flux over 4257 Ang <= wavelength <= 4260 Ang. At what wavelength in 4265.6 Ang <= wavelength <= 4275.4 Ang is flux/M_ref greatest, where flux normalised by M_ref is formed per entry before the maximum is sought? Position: 4267.05 Ang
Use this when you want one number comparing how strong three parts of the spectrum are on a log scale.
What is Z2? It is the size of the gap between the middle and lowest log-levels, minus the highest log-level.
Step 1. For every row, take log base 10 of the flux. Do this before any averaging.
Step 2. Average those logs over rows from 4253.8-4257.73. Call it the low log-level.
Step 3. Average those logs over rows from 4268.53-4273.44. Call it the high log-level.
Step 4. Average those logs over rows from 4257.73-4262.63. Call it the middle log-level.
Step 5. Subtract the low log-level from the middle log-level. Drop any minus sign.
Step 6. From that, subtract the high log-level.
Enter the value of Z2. -1.20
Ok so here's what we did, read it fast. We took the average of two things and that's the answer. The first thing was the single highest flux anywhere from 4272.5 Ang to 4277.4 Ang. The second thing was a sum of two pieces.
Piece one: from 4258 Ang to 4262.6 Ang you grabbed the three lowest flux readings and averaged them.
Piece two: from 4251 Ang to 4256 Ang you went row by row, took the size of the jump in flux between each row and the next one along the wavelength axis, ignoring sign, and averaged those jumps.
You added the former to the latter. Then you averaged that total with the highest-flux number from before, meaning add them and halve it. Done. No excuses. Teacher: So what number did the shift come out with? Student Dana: 20.3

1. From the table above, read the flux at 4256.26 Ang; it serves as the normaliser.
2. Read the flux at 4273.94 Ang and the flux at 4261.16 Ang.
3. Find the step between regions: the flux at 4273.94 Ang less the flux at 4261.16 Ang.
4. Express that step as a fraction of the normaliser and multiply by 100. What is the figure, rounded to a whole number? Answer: -16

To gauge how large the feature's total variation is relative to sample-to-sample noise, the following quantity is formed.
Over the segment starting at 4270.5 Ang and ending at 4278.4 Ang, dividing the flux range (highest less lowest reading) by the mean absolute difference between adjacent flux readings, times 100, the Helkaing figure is 334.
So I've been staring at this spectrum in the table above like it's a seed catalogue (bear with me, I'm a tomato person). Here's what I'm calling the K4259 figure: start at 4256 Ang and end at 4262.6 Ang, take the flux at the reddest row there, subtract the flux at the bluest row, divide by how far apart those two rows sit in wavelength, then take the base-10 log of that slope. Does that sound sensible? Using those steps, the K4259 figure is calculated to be -0.96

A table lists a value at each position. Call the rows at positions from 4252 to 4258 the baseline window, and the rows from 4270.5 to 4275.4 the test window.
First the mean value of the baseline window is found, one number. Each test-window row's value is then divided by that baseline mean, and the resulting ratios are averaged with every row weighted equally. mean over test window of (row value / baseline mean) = 0.86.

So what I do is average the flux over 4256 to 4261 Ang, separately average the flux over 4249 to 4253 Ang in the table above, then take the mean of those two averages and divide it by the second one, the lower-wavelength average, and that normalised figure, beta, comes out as 1.12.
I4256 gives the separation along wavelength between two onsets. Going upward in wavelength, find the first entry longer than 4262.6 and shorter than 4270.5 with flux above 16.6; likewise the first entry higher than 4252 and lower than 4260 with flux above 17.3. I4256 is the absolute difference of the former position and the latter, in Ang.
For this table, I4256 10.8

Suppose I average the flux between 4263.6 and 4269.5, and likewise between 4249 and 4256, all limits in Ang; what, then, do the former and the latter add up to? 37.0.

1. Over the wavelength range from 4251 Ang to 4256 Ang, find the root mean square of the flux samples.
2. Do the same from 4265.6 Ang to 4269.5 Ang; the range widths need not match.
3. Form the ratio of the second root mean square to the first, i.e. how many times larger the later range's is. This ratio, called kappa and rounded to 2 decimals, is 1.23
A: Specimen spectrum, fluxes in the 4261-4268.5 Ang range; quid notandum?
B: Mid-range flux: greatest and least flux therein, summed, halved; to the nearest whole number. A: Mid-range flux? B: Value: 20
